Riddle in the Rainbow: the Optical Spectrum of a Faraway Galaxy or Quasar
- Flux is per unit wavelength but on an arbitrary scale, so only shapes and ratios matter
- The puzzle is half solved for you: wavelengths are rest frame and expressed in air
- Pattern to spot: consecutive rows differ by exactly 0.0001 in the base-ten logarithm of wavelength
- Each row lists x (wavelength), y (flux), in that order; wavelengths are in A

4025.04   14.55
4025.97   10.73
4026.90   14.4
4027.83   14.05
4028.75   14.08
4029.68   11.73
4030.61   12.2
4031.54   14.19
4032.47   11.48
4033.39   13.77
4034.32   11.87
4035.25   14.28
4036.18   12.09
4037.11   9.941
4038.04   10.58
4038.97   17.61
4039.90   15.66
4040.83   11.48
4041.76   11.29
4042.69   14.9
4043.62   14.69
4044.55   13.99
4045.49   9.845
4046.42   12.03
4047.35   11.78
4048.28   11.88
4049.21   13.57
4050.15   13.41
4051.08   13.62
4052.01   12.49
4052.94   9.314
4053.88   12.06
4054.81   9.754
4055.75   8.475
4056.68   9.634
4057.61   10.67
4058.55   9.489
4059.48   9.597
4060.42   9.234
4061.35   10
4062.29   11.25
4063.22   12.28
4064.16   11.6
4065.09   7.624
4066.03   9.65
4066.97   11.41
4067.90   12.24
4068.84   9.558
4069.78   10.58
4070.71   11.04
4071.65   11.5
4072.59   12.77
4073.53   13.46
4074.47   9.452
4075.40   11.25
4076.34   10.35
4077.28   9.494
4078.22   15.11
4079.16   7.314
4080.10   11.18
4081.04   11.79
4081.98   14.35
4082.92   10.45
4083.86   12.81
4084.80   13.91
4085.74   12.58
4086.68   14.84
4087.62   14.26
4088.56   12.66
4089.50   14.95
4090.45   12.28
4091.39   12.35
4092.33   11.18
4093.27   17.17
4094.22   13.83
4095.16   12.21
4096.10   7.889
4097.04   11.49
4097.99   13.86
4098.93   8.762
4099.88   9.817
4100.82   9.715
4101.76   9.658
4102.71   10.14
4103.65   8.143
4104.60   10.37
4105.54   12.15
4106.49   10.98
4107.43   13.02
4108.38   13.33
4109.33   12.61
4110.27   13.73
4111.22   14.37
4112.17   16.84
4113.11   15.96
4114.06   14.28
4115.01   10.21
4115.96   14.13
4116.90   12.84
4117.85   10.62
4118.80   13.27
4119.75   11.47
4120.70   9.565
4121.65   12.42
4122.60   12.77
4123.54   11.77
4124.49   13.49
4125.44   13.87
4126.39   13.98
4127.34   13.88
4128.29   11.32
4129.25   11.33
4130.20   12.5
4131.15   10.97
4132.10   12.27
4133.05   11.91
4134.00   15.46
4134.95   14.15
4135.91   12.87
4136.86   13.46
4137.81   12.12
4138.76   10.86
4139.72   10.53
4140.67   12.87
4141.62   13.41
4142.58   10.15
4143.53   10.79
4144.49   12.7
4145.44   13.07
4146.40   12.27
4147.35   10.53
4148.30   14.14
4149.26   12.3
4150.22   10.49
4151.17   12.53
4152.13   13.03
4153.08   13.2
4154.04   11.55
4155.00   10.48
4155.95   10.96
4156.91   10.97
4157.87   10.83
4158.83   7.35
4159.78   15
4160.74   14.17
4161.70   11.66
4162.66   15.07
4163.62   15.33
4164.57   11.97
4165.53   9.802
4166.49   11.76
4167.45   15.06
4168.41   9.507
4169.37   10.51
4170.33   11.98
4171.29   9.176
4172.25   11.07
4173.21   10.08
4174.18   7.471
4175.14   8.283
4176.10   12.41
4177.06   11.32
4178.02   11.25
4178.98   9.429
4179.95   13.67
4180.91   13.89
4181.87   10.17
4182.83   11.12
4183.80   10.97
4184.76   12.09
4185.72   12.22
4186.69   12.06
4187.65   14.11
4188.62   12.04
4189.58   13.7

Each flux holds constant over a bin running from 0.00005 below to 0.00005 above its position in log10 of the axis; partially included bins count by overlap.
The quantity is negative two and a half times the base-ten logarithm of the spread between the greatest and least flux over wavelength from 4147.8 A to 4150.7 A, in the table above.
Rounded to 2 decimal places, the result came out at -1.41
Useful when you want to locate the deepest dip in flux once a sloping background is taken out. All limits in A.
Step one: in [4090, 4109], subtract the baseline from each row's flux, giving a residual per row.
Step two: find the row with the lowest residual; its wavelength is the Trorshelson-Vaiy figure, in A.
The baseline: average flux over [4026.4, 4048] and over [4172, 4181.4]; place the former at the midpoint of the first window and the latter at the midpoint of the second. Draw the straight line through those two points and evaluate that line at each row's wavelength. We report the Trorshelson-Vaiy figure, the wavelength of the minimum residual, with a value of 4096.10 A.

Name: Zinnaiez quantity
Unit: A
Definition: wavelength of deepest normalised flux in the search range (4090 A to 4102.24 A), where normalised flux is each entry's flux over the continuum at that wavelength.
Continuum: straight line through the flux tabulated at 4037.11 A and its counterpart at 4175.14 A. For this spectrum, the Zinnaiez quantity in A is 4096.10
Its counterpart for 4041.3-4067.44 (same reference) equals 4065.09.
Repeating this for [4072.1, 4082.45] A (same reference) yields 4079.16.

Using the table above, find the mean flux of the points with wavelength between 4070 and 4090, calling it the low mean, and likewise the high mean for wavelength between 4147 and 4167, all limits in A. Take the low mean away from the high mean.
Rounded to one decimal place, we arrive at -0.1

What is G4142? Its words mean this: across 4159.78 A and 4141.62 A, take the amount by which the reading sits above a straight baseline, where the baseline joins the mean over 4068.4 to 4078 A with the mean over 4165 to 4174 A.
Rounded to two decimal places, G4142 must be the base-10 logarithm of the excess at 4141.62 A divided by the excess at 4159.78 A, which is -0.22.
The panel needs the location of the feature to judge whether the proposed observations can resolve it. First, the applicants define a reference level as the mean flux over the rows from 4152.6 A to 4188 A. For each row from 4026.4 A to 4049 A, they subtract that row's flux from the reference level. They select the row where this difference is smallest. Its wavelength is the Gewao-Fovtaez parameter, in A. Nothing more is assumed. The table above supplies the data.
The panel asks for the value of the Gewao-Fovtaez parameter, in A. 4038.97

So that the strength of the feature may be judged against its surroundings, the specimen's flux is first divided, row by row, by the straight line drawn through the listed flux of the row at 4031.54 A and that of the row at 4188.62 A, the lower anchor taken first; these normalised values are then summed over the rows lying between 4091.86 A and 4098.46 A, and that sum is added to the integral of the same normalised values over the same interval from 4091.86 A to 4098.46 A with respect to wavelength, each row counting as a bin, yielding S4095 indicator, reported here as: 12.8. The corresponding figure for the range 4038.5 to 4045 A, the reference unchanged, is 13.7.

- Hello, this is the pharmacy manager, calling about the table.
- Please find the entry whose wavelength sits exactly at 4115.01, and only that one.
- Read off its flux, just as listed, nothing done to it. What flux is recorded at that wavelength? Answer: 10.21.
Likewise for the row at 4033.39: 13.77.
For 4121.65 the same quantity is 12.42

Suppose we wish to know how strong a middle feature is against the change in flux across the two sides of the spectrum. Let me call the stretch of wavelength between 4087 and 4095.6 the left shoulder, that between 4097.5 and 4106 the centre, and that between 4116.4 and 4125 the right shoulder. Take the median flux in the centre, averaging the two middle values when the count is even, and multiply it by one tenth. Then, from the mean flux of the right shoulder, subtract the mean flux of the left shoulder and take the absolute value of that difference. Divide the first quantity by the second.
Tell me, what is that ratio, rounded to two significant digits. 0.70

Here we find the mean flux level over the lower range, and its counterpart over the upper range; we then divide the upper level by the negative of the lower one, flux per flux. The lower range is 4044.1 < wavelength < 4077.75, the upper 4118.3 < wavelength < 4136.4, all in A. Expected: -1.14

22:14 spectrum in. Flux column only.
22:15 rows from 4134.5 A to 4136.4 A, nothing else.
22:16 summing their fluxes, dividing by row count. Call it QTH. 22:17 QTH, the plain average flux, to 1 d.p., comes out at 13.5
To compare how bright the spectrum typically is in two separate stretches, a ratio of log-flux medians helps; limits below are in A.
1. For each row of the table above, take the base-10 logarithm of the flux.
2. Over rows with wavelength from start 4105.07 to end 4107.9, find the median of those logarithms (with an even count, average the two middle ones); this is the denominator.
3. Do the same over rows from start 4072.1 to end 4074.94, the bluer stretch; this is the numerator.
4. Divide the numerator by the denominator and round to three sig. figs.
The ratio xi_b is 1.02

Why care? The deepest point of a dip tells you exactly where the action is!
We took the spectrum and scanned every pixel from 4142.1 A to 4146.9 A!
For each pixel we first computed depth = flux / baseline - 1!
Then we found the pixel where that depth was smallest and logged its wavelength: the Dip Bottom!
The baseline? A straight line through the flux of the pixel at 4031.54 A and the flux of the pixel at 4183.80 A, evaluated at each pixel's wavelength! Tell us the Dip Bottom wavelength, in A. 4142.58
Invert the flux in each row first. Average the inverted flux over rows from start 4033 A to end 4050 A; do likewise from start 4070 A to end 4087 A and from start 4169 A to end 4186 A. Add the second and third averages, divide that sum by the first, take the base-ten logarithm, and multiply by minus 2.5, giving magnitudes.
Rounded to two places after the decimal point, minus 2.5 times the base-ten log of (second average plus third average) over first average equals -0.89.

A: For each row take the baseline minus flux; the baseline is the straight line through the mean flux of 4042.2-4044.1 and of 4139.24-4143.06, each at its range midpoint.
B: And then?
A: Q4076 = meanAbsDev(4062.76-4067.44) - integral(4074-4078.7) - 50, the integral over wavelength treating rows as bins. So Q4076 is -60.8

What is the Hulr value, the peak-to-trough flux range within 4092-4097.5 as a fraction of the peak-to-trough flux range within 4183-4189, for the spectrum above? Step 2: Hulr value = 3.0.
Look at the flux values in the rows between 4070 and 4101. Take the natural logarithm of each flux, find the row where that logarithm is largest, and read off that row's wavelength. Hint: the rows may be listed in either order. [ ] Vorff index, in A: 4093.27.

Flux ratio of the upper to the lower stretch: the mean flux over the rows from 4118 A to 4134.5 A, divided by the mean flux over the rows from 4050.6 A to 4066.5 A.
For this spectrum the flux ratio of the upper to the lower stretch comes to 1.20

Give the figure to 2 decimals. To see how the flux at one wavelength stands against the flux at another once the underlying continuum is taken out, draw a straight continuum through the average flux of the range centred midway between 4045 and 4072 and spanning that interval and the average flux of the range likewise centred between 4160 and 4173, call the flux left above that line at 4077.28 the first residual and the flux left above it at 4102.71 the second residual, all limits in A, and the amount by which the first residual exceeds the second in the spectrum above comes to -0.36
